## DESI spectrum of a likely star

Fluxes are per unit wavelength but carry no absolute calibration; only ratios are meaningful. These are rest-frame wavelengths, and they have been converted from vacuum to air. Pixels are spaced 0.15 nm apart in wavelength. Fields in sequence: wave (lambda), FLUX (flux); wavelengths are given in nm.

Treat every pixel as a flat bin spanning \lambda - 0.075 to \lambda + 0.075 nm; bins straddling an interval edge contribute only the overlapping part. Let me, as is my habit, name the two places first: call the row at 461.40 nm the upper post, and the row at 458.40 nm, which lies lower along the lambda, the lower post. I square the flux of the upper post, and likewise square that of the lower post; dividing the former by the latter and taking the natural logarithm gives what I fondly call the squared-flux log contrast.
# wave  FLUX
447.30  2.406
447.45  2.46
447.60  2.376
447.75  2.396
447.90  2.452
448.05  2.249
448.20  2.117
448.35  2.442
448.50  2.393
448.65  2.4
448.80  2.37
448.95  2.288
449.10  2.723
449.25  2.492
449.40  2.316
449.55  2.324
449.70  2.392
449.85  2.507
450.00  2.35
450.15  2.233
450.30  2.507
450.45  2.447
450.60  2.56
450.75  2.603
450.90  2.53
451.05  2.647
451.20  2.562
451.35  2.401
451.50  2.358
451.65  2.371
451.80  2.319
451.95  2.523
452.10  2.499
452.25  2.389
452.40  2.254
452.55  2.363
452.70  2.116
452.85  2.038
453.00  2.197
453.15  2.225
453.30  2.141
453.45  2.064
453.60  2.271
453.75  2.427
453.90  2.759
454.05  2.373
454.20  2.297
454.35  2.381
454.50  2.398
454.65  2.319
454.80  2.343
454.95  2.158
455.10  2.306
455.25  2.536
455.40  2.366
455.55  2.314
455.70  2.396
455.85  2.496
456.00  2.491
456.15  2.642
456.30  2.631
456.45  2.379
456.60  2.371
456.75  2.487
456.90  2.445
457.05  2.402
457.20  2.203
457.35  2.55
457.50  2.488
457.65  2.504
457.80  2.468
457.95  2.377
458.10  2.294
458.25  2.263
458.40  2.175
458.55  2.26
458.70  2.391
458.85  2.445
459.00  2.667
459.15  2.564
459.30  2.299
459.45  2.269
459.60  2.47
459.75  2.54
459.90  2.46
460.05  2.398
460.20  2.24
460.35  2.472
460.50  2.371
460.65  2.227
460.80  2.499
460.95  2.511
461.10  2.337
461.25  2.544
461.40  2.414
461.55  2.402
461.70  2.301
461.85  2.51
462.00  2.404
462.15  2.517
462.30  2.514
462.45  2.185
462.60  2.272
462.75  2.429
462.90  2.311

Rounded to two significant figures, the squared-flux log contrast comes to 0.21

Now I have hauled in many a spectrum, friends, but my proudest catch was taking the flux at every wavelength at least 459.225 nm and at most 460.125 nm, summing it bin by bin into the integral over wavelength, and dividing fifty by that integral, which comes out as 23.1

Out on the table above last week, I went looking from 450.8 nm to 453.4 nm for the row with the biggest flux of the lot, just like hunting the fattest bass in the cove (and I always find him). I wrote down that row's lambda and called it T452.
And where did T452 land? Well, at 451.05 nm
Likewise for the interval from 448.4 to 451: 449.10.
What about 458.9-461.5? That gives 459.00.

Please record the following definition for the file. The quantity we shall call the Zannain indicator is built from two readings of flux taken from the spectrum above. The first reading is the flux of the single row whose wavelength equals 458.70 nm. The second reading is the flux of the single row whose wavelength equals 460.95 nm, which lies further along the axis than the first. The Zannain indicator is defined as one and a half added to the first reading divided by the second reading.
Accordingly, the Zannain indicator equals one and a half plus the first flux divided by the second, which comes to 2.45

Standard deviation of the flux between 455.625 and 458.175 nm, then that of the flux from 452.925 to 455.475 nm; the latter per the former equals 1.46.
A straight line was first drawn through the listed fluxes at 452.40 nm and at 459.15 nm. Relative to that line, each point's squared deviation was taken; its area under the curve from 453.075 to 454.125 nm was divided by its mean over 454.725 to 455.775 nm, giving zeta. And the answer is 3.7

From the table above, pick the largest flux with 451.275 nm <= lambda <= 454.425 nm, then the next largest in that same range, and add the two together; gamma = 5.28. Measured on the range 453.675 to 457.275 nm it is 5.40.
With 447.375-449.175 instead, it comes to 5.18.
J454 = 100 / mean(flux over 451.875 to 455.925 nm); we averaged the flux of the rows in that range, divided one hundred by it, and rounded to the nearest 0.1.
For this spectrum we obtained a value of 42.9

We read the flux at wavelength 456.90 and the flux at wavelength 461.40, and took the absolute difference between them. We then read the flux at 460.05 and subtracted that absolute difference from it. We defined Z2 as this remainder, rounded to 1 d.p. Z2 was 2.4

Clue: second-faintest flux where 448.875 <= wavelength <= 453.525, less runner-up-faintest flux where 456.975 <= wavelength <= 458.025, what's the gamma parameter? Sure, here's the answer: -0.31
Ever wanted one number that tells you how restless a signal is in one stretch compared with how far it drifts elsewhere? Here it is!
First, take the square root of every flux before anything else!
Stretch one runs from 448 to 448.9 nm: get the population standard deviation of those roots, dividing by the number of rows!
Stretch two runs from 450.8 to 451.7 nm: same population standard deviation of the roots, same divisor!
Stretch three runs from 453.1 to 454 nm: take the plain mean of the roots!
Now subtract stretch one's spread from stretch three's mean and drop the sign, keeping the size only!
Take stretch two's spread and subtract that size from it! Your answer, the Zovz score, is -1.45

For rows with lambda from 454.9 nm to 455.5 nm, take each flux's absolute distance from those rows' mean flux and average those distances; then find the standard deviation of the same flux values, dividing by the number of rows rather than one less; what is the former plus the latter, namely 0.24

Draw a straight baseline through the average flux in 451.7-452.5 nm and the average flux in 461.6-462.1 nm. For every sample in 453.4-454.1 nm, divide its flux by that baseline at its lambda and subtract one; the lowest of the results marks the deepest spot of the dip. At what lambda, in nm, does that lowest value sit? 453.45 nm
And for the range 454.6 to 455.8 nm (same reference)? 454.95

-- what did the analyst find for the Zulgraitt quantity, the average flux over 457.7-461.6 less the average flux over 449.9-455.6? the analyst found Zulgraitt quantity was 0.03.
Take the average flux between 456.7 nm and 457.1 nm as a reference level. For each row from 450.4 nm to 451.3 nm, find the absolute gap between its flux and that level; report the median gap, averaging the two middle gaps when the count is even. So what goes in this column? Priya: 0.12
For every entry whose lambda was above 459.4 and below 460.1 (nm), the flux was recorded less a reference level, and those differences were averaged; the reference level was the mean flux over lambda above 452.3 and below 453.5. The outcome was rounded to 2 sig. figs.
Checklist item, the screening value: 0.25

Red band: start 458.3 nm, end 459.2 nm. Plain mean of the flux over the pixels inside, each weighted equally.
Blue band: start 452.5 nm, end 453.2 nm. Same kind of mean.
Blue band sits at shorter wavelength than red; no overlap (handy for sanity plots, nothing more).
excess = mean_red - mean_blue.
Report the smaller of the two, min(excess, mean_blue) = 0.23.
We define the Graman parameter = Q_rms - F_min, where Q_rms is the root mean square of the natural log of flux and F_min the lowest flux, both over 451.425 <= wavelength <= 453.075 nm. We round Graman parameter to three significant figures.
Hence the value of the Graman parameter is -1.20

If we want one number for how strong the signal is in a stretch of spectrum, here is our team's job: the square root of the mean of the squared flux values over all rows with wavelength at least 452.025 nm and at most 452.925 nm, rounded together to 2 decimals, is 2.28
